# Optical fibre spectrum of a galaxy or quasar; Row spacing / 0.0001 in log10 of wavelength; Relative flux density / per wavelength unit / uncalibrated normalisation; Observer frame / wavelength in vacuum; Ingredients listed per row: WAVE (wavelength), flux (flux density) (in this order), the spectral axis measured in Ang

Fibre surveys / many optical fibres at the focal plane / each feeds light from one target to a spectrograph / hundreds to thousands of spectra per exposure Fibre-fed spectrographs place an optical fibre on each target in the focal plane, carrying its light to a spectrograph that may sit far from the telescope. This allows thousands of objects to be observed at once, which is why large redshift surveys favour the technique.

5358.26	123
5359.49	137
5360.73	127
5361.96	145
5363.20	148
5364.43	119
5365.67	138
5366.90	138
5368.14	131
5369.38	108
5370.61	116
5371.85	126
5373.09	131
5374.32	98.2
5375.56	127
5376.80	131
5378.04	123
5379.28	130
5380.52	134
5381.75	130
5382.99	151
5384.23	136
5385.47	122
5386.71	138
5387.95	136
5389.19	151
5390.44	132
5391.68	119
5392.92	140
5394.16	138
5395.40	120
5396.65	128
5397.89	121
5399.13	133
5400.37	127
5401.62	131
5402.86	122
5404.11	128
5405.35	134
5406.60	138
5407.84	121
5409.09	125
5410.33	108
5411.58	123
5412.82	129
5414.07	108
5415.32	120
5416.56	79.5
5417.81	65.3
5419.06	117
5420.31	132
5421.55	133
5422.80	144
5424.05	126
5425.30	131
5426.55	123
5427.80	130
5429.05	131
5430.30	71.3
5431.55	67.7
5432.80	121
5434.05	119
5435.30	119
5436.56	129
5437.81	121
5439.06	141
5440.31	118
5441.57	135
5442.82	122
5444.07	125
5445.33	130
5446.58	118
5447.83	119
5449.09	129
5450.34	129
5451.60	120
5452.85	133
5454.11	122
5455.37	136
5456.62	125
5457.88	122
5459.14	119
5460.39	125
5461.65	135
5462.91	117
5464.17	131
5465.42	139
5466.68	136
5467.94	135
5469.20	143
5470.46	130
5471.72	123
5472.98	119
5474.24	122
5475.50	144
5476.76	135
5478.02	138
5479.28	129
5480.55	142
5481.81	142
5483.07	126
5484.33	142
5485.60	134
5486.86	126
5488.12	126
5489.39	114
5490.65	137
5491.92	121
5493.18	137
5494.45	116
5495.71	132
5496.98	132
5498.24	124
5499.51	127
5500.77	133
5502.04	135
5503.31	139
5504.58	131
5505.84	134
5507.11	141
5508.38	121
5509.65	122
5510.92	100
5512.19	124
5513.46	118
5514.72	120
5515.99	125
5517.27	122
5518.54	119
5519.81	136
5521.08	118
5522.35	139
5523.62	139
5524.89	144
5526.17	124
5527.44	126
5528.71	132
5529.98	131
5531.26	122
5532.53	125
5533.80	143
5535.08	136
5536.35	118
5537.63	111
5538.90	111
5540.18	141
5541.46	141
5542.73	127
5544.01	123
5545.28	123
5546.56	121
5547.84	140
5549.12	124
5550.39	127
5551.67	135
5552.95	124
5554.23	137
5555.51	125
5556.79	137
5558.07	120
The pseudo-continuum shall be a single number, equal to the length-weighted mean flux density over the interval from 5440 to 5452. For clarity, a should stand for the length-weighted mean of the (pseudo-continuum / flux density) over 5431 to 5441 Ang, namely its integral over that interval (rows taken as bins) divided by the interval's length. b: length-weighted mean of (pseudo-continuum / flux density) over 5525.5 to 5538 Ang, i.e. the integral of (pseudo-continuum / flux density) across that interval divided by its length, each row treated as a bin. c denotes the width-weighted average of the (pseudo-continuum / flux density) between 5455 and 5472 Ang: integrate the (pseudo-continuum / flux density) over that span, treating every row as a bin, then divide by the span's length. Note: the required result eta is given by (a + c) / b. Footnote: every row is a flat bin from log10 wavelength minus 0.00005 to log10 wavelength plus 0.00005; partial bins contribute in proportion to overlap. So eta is 2.10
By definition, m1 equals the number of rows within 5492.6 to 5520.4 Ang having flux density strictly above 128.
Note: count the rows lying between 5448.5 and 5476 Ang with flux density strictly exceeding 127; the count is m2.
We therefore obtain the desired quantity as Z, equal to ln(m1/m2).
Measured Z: -0.18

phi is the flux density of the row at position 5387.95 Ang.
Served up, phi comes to 136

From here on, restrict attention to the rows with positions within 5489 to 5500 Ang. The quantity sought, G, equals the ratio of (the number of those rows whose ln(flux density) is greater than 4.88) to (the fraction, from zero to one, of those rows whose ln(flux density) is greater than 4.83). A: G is 7.2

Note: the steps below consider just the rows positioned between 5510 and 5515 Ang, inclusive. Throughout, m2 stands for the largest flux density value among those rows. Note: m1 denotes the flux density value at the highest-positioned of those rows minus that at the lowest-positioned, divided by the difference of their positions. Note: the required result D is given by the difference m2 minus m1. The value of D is 119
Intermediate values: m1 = 5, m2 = 124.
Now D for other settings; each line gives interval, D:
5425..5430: 131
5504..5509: 144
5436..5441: 144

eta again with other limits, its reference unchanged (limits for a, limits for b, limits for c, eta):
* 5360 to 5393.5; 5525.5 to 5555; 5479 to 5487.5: 1.93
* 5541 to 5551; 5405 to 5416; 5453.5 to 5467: 1.91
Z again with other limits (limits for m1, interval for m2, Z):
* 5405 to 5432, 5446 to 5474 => -0.20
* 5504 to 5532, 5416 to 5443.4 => 0.00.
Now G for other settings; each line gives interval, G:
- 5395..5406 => 3.0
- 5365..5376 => 3.0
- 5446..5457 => 4.5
